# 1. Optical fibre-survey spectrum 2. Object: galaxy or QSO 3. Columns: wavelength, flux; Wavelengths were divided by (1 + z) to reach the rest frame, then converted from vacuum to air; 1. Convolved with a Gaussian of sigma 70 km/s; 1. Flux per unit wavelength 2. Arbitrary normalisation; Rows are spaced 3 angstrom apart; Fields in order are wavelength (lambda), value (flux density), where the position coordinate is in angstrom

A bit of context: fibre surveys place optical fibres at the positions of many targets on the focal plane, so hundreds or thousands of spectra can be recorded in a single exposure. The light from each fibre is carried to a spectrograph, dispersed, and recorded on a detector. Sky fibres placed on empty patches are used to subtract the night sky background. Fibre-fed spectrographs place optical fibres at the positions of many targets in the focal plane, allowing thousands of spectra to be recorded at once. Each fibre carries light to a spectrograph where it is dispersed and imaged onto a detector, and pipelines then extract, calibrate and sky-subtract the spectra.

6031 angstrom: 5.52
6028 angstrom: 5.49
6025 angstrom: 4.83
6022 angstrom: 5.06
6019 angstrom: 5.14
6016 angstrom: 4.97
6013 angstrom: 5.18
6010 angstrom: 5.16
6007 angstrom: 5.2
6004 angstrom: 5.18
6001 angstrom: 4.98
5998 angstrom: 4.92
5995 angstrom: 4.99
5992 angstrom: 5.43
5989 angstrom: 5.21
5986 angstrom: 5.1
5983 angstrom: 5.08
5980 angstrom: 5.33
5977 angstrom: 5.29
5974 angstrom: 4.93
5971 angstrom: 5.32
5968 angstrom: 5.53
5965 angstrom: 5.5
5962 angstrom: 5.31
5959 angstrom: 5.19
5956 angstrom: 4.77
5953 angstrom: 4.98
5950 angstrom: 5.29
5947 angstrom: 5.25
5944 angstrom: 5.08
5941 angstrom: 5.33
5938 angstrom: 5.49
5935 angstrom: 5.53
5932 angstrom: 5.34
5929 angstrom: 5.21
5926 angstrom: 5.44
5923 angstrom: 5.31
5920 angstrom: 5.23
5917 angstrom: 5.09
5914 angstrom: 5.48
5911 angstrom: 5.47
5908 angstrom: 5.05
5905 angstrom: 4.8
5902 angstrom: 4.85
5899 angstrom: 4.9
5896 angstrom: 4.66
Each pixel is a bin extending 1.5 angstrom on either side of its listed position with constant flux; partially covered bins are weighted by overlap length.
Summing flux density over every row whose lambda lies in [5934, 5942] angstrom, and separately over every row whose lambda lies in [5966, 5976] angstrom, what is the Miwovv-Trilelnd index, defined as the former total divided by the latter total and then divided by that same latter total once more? 0.0657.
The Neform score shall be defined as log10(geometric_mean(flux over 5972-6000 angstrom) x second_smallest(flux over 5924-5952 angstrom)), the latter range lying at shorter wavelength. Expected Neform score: 1.428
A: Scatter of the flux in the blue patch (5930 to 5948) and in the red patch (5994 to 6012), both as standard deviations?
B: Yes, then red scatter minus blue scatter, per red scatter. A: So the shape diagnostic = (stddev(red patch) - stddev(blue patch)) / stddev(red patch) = -0.3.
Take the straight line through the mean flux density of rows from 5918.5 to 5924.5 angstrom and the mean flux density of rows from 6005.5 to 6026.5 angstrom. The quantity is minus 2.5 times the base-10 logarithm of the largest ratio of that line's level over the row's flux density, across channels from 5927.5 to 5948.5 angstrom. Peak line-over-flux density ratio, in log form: -0.030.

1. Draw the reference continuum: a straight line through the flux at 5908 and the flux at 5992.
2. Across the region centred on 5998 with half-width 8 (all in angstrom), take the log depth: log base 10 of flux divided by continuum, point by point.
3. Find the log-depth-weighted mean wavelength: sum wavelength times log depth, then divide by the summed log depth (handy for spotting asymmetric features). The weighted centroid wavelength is 5999.1 angstrom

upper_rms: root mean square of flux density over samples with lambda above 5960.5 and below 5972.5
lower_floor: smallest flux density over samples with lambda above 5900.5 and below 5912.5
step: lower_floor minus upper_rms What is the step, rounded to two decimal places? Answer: -0.62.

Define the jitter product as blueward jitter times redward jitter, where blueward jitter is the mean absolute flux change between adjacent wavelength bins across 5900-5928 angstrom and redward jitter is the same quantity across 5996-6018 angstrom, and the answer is 0.017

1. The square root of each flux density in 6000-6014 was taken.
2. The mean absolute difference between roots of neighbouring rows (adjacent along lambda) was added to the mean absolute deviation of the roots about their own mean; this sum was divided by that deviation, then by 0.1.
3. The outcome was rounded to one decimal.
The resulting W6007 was 20.9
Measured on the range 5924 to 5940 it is 24.5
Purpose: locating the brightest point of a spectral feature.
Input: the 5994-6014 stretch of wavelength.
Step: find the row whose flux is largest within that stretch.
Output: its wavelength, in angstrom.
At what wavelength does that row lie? 6007 angstrom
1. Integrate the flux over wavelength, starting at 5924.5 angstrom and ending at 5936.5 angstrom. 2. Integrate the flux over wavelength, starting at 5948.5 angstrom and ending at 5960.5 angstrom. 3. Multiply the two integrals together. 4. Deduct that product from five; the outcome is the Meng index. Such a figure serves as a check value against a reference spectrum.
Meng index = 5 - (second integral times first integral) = -3913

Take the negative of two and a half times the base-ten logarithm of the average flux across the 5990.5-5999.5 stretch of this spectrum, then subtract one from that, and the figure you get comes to -2.77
